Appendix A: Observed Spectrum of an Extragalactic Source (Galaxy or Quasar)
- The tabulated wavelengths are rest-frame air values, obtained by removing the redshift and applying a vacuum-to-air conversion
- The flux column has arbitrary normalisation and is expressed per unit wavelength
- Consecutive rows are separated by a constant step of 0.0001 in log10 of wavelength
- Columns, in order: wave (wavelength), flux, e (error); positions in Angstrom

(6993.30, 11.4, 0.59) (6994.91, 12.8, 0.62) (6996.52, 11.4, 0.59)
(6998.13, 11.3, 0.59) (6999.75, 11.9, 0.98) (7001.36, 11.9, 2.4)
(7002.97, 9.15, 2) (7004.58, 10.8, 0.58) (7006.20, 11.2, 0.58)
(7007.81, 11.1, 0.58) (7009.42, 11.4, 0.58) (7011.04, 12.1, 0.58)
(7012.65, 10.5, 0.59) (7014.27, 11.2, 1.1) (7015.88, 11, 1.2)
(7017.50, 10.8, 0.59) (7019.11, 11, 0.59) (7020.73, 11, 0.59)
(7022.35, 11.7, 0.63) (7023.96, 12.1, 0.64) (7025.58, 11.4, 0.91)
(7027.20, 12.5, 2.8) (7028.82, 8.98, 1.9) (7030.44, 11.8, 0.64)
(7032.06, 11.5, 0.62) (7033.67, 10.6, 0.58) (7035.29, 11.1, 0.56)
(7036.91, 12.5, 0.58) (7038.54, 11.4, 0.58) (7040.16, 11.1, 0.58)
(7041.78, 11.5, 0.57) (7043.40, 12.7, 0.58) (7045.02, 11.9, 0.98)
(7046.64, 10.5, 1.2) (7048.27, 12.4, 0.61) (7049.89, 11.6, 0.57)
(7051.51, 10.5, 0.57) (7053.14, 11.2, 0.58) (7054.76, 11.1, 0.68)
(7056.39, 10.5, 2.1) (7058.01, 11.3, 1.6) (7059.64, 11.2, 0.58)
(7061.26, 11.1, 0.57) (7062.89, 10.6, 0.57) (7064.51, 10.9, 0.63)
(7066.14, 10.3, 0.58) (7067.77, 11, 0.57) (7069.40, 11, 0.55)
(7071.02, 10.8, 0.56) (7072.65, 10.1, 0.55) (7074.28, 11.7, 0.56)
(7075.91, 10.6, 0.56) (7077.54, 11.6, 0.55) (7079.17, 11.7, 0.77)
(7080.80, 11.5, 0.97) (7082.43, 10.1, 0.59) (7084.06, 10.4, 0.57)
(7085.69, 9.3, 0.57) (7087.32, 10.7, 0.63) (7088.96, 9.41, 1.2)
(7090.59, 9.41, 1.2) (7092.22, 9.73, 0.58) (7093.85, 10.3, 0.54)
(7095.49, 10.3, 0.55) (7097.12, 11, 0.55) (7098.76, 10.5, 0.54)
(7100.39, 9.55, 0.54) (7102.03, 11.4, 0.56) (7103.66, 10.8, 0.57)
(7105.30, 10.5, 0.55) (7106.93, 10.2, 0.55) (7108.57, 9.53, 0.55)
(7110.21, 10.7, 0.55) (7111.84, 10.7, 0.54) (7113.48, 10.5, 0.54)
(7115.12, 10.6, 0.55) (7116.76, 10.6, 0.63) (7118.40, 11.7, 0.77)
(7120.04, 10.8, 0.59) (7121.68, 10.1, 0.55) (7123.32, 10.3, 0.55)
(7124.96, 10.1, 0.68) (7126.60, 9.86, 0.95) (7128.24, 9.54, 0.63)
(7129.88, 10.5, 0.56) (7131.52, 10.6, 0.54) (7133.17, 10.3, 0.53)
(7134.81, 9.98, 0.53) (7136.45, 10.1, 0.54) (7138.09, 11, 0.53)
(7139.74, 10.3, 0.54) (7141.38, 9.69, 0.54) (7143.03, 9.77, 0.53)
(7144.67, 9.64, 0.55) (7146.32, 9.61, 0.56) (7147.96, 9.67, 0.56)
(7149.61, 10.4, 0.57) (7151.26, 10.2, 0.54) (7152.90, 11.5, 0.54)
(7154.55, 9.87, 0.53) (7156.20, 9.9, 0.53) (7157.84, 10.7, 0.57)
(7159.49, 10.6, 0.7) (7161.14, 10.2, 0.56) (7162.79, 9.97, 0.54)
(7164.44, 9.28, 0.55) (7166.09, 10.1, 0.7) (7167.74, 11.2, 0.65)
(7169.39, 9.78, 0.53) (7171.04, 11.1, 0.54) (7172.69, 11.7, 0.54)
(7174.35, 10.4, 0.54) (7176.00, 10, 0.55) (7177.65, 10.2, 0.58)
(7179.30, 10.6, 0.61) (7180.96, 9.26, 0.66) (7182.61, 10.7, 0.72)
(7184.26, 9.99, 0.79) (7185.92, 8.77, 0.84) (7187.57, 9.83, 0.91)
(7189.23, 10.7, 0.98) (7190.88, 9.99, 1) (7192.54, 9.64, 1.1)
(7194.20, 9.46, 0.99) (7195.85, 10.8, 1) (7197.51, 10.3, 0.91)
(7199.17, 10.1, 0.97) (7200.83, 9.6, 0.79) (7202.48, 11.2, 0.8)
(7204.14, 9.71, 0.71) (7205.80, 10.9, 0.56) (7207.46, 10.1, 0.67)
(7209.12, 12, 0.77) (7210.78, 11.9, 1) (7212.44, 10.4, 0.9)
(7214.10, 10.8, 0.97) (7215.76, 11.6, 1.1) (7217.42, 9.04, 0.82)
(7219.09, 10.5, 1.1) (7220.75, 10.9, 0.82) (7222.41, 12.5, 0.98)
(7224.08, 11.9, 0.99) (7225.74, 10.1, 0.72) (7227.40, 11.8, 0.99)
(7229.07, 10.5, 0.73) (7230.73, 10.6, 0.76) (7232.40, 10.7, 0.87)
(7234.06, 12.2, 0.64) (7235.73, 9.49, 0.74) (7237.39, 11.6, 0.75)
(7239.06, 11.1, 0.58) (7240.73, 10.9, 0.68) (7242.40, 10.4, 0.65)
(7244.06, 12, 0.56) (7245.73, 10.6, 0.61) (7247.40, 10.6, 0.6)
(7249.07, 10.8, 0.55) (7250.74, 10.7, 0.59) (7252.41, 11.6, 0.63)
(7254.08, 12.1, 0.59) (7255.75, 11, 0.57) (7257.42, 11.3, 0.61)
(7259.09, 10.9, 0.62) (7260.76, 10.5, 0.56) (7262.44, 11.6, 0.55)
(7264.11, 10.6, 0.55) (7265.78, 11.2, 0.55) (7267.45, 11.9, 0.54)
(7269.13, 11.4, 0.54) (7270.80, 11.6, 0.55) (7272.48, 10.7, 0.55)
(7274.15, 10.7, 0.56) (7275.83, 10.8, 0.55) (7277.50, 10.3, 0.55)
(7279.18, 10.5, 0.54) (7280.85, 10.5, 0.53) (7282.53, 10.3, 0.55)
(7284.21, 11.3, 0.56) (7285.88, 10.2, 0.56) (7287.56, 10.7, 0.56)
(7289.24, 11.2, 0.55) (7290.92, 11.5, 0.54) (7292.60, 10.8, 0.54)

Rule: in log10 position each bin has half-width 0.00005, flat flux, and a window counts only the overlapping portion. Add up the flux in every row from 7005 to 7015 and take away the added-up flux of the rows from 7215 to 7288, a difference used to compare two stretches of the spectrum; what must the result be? -415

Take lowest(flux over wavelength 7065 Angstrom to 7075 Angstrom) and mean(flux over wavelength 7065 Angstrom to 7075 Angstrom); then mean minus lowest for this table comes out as 0.7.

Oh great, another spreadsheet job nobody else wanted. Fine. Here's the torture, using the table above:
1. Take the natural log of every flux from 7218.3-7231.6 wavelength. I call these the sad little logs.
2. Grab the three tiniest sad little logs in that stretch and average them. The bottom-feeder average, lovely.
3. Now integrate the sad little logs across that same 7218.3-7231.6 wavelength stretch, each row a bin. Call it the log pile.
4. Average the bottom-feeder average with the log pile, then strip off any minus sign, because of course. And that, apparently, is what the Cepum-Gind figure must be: 17.2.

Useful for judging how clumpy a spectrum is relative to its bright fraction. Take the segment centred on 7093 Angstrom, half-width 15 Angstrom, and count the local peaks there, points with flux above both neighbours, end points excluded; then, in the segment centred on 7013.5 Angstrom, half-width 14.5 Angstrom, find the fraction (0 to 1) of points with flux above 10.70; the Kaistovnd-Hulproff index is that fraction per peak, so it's 0.22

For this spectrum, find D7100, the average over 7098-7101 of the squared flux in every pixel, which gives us 101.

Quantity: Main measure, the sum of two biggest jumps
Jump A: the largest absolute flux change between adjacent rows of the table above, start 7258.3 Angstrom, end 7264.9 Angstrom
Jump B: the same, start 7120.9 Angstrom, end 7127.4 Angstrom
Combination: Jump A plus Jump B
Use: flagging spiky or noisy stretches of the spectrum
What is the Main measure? 1.3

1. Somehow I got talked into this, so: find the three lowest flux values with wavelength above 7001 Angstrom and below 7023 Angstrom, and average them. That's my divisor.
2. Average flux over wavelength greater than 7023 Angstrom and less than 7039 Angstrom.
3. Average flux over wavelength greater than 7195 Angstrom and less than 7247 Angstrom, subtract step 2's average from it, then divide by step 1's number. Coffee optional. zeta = -0.05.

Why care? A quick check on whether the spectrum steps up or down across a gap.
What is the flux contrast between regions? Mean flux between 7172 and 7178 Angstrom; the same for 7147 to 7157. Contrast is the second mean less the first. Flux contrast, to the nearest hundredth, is -0.32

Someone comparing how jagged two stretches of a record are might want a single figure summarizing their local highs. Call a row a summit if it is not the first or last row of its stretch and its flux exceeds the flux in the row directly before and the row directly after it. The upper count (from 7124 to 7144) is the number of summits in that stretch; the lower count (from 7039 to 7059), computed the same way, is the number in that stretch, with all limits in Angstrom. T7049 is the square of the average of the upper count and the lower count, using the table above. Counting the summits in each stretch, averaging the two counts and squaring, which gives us 6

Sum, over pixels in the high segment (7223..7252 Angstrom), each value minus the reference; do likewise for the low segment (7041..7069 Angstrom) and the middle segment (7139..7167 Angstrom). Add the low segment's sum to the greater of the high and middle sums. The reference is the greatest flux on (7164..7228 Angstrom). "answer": -49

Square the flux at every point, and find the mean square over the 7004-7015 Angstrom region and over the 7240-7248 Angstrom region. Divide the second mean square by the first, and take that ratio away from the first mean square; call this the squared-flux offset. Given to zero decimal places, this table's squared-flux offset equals 124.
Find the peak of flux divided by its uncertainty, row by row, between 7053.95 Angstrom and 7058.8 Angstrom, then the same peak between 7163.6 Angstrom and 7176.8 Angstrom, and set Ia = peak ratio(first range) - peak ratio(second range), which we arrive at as -5.3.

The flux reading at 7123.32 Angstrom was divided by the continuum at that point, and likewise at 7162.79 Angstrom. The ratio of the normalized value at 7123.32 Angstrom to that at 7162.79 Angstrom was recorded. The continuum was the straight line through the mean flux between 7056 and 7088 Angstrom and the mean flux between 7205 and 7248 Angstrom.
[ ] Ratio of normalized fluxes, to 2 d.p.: 1.04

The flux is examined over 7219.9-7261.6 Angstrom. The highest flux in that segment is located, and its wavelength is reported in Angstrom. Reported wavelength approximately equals 7222.41 Angstrom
